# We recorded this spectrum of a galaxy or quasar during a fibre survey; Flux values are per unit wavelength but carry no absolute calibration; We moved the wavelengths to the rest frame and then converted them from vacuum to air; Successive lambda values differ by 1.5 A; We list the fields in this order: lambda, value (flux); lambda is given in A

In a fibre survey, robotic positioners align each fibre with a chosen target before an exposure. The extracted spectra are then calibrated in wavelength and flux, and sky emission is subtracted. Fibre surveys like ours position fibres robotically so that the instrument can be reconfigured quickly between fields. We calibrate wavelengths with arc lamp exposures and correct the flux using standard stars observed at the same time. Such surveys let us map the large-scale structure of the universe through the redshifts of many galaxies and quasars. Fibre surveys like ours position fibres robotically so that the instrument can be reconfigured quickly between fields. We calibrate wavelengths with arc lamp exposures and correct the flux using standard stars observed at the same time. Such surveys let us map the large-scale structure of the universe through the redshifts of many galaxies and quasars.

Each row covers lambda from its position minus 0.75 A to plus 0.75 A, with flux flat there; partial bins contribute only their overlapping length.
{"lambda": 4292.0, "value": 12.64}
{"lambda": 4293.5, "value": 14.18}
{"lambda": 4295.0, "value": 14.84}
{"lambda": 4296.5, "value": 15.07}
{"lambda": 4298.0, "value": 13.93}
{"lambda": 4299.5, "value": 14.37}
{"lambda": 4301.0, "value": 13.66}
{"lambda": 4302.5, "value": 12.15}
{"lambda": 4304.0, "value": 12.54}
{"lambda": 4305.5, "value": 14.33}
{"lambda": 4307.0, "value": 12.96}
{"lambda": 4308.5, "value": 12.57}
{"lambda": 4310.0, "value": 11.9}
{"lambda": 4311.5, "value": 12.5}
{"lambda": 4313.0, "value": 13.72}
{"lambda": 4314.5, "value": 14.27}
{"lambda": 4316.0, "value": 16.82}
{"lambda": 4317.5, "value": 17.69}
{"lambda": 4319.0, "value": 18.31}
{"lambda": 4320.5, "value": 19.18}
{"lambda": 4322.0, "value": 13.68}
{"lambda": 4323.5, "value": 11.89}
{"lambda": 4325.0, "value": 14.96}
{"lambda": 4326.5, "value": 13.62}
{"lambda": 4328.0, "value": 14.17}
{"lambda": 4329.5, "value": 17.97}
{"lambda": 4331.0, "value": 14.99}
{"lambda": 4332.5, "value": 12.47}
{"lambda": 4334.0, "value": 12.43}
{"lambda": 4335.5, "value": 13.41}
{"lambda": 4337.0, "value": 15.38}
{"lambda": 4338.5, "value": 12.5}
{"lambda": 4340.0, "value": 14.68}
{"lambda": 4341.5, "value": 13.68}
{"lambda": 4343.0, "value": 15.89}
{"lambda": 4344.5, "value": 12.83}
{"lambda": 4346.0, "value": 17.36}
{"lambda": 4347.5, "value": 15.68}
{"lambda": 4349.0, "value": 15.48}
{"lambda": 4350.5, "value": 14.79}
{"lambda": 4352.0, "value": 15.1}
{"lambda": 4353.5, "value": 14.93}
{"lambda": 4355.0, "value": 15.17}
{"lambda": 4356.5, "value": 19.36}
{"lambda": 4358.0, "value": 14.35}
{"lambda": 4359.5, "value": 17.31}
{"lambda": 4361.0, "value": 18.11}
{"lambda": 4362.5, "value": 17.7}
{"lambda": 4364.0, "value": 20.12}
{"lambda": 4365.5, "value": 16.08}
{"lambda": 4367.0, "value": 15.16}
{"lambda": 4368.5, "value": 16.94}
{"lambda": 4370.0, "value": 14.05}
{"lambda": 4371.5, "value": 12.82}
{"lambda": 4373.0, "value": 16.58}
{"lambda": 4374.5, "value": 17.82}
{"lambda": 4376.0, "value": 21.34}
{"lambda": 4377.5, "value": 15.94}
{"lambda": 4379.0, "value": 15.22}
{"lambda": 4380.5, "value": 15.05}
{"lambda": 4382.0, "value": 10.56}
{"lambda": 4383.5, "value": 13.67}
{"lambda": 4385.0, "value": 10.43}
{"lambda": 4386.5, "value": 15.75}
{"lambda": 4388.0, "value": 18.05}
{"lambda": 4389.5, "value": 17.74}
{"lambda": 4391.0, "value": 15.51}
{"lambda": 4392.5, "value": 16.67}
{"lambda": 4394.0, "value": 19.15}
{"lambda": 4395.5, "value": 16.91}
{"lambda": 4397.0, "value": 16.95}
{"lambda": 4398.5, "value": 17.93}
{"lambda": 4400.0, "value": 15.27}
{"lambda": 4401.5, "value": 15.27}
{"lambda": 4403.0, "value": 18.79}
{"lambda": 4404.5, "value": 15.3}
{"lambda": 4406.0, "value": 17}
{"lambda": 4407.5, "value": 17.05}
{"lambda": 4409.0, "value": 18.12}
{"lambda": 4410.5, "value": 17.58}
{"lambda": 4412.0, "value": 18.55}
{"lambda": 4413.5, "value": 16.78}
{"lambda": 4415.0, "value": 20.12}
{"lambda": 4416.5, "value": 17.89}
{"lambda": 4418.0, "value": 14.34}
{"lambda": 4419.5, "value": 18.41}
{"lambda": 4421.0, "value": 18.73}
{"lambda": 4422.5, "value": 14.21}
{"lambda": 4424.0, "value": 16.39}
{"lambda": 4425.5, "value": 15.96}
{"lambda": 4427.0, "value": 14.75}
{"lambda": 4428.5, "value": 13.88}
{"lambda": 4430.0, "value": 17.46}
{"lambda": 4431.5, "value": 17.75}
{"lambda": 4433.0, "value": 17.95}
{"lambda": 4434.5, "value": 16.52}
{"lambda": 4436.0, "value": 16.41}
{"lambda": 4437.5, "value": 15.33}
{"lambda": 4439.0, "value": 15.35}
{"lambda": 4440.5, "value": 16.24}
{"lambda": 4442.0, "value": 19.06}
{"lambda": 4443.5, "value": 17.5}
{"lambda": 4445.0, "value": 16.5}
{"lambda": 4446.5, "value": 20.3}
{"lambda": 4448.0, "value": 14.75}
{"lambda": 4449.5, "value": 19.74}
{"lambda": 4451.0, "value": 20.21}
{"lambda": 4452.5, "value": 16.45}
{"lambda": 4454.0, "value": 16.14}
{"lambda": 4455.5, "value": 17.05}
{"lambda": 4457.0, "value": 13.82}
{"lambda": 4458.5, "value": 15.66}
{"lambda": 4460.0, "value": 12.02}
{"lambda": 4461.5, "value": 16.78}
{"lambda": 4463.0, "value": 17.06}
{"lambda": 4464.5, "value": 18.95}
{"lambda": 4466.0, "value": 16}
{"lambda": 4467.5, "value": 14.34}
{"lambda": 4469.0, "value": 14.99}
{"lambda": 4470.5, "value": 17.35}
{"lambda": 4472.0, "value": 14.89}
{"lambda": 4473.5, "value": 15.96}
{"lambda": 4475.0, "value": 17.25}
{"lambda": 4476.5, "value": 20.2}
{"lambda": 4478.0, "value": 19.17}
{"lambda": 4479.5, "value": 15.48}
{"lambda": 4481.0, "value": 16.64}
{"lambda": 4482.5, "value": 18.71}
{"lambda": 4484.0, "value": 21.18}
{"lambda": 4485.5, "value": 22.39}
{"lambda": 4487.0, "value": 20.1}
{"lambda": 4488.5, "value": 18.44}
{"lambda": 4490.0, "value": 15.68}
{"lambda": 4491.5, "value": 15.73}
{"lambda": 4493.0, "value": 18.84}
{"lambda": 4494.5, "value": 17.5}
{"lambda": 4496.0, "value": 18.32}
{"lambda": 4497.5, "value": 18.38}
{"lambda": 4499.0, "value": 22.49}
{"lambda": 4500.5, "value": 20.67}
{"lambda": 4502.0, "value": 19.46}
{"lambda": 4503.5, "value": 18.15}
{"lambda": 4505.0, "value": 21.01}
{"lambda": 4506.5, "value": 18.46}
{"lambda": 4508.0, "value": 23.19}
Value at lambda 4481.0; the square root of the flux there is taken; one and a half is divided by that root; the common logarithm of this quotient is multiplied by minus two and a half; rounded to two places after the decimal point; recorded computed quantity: 1.09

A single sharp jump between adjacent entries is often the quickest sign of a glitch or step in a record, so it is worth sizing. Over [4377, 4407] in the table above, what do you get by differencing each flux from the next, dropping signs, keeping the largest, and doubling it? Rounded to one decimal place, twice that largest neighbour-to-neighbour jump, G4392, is 10.6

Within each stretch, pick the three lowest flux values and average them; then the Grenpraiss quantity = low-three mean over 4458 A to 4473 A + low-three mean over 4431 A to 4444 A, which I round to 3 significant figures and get 29.4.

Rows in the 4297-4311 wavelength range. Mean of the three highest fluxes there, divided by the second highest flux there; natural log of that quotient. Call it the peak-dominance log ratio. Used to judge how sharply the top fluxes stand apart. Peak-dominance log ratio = -0.008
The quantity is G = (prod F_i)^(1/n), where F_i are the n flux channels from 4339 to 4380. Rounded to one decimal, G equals 16.0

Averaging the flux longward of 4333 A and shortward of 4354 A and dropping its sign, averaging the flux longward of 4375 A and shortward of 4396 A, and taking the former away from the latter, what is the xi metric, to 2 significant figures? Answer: 1.3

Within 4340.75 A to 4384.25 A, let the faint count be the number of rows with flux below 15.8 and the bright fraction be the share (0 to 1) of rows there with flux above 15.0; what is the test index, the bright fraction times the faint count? 11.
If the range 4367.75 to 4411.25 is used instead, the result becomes 10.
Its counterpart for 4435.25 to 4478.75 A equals 7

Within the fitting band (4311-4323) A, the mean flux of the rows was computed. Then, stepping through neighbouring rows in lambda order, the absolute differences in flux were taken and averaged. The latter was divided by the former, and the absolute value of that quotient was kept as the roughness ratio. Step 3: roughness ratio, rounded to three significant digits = 0.110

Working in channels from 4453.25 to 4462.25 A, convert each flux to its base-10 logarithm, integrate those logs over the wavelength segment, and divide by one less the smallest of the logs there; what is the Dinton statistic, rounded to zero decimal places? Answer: -133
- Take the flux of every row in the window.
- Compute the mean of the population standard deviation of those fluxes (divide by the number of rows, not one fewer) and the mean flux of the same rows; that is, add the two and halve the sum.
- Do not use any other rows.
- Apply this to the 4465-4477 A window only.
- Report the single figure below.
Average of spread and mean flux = 9.1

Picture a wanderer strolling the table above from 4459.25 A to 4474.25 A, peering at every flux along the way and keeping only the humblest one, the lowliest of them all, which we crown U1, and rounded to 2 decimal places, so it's 12.02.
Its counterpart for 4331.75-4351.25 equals 12.43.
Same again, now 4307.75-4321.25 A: 11.90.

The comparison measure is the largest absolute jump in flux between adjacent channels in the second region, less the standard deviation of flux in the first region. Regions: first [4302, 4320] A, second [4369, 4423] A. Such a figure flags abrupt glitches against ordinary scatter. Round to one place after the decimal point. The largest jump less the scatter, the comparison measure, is 3.2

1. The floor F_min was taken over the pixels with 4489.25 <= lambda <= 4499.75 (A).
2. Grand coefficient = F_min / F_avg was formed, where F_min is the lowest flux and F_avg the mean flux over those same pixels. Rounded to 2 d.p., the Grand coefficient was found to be 0.86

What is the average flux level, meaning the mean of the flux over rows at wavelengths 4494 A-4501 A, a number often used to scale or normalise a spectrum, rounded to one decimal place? 19.5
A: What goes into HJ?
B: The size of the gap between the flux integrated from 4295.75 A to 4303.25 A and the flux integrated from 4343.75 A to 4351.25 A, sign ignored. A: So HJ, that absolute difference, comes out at 10.4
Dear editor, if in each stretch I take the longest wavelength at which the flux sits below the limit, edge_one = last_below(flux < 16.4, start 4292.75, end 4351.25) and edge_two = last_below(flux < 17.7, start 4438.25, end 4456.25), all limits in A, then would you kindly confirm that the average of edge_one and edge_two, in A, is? 4403.0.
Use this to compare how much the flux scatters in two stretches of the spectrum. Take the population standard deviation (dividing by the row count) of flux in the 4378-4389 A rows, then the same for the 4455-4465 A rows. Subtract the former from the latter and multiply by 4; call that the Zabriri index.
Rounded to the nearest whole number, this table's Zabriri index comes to -2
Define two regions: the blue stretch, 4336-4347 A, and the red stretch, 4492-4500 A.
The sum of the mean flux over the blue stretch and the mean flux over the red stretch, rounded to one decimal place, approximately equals 33.7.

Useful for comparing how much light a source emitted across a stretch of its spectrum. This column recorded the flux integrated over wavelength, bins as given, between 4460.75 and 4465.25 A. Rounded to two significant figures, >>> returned 79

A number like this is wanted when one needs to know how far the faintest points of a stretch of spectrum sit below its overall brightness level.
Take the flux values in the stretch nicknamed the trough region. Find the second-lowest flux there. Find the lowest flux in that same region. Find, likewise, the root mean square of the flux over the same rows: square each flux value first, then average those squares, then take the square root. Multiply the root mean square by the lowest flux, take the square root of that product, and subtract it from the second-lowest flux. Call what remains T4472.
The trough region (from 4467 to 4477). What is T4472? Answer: -0.51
